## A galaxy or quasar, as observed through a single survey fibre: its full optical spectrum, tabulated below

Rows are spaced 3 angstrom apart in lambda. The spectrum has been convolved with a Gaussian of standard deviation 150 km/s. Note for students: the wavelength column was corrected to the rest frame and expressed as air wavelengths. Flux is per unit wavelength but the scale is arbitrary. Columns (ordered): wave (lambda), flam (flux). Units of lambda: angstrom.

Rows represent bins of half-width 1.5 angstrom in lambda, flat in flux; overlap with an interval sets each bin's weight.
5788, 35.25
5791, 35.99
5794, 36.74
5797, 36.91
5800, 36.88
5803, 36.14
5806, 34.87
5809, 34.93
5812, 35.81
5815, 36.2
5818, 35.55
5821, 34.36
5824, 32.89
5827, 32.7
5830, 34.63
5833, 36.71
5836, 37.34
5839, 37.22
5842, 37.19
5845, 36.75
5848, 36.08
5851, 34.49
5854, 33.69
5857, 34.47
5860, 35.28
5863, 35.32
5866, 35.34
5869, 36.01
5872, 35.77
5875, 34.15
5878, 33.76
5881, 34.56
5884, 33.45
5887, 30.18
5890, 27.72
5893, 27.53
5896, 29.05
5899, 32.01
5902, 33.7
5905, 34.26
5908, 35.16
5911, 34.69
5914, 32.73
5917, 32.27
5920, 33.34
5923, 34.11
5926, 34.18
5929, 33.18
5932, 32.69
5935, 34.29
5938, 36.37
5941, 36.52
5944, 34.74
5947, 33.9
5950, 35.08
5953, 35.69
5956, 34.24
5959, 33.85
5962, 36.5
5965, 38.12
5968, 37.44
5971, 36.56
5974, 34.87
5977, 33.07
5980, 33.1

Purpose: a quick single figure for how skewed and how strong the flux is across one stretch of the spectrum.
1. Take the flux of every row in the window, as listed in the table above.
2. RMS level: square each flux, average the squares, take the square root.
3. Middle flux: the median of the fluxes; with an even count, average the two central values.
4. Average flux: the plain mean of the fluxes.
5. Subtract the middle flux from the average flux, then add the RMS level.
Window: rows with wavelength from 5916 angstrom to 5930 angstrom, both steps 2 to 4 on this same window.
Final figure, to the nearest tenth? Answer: 33.5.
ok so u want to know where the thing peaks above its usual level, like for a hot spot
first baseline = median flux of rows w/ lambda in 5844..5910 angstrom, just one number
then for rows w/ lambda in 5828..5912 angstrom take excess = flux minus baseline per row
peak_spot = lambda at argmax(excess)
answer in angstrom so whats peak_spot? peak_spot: 5836 angstrom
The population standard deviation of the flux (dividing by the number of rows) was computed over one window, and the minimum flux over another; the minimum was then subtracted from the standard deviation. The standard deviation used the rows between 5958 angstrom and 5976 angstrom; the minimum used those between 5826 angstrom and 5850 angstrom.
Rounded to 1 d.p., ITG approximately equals -31.2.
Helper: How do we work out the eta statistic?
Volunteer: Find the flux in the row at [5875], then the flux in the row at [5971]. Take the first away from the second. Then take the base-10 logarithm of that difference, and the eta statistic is 0.38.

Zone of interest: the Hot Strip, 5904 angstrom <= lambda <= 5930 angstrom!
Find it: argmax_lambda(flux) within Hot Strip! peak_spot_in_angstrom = 5908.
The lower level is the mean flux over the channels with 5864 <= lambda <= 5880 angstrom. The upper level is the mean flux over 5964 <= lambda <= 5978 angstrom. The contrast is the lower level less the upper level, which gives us -1.0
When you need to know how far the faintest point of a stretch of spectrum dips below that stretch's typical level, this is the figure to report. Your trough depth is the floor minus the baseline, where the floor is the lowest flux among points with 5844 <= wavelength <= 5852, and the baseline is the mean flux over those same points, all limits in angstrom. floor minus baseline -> -1.3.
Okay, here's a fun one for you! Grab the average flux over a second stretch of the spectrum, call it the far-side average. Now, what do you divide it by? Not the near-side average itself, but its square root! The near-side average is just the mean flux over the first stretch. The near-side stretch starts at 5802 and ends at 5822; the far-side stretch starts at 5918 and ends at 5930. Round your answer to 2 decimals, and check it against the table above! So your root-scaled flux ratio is 5.66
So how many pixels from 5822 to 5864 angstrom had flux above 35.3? 7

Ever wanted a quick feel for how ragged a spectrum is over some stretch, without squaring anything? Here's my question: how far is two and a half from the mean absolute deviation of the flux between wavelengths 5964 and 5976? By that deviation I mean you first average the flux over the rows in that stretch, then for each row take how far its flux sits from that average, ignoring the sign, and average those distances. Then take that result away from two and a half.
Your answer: 1.47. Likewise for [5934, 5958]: 1.68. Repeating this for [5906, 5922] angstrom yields 1.47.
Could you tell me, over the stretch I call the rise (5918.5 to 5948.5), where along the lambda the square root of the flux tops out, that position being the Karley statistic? 5941 angstrom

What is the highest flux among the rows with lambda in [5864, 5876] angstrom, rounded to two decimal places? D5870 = 36.01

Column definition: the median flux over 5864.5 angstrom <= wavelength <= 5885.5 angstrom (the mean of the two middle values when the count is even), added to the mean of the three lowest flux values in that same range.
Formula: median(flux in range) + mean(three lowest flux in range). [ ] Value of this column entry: 68.3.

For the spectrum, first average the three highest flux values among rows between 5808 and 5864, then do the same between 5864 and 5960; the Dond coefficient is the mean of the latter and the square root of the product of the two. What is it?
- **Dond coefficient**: 36.5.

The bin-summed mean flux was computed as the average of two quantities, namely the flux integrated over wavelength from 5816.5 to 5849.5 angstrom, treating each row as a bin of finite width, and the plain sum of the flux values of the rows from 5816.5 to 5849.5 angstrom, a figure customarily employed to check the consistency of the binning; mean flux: 783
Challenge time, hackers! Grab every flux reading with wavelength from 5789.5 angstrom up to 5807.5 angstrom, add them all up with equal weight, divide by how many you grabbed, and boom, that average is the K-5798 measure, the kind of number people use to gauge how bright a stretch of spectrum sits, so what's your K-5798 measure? 36.3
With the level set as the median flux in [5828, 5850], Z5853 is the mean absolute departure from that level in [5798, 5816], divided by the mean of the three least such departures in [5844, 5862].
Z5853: 1.4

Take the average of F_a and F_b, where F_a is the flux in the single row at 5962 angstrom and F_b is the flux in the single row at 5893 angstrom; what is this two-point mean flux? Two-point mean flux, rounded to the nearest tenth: 32.0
